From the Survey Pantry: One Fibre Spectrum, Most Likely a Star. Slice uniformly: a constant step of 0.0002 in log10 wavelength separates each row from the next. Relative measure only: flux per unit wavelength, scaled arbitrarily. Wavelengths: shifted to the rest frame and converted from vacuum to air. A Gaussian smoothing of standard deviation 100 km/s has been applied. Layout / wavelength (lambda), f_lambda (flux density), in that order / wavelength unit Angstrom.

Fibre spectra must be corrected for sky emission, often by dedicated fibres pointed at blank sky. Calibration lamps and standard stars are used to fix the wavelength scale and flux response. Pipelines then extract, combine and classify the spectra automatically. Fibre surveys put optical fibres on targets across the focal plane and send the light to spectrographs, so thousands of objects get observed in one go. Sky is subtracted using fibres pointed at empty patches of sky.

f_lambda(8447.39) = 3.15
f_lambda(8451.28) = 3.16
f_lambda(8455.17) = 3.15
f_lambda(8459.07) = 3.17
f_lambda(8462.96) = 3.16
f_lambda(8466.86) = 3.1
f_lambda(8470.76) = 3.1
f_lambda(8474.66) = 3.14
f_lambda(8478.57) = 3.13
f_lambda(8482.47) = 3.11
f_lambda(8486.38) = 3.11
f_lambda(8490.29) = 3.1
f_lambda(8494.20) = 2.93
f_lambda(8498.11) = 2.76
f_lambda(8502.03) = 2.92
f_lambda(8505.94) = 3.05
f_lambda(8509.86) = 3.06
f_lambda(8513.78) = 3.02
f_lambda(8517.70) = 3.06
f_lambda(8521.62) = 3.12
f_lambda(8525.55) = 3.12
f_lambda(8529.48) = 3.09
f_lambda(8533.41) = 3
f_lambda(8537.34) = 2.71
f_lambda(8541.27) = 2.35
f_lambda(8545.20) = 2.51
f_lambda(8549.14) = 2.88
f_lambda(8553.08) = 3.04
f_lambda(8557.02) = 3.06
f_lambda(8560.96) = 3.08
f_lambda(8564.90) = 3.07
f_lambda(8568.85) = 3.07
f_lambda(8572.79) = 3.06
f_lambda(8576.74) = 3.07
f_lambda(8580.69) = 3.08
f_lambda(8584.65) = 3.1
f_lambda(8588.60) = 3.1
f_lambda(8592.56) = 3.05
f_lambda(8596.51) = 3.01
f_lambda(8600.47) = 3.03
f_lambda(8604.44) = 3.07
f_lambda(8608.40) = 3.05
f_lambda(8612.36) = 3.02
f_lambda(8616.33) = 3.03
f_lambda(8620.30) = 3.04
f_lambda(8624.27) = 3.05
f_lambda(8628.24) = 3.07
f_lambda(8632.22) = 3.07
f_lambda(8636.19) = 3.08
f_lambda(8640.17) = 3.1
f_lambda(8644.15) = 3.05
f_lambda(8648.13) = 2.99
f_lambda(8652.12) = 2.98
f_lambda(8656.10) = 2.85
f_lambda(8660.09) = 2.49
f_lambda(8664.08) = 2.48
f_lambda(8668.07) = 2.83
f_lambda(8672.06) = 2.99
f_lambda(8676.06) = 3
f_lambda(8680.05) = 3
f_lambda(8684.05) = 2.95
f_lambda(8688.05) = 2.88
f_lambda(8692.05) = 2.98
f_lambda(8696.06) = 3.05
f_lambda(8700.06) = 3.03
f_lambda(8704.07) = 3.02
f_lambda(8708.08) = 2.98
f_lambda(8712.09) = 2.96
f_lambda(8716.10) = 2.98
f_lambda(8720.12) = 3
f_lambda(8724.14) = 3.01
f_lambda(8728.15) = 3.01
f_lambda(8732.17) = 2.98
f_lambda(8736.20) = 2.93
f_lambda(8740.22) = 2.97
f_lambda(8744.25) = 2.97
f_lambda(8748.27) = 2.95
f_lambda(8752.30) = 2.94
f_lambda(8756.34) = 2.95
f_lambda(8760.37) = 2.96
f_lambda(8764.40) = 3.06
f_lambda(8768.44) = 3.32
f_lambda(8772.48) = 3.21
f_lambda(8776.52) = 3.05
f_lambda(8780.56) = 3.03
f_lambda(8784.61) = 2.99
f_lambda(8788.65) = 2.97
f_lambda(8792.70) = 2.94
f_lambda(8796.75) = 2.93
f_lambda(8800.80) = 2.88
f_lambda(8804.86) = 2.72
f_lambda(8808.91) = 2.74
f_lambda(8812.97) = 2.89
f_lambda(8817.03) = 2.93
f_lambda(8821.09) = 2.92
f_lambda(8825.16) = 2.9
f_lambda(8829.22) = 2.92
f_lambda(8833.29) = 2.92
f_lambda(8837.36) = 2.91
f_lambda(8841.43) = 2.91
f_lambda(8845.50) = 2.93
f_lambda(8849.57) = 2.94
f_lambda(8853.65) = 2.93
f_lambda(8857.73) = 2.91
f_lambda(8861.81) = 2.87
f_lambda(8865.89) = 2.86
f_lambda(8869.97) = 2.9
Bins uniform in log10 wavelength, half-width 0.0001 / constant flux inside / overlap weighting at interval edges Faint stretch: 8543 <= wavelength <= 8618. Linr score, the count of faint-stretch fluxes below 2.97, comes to 2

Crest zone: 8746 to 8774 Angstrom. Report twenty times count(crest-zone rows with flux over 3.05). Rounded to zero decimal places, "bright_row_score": 60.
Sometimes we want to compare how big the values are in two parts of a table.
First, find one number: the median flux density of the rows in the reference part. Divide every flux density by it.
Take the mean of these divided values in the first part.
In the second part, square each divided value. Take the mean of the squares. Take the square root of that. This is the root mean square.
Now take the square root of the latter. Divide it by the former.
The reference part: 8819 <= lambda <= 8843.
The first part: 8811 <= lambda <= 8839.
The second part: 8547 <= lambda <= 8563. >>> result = 1.018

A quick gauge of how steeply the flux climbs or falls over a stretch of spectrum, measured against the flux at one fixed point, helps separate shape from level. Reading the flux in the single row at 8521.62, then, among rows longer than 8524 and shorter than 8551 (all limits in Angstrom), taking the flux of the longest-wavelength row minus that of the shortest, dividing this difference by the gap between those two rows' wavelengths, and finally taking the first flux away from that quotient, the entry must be -3.13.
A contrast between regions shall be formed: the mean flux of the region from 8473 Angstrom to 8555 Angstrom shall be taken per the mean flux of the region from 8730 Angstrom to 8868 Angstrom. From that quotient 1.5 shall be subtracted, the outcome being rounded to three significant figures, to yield -0.495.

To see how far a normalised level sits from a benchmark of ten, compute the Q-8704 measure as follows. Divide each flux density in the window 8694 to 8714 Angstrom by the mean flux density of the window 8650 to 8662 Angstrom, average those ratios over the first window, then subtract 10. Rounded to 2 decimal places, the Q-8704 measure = -8.92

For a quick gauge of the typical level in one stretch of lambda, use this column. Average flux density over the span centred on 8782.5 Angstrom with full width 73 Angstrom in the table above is 2.97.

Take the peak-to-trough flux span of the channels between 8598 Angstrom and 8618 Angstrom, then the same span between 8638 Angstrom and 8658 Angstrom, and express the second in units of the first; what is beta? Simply 5.0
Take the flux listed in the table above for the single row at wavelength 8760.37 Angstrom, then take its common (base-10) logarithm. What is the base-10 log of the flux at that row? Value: 0.471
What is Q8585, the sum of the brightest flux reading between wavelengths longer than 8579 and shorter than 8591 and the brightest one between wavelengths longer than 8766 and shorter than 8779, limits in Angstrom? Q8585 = 6.42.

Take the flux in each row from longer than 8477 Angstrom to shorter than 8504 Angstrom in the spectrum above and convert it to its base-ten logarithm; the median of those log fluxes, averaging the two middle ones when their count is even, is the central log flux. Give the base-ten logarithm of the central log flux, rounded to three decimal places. -0.309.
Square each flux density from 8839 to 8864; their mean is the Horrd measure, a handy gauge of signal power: 8.50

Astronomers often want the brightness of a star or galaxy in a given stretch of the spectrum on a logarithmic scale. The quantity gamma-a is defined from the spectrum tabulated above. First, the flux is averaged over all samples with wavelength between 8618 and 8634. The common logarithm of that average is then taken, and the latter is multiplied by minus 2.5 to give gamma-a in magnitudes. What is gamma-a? -1.21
